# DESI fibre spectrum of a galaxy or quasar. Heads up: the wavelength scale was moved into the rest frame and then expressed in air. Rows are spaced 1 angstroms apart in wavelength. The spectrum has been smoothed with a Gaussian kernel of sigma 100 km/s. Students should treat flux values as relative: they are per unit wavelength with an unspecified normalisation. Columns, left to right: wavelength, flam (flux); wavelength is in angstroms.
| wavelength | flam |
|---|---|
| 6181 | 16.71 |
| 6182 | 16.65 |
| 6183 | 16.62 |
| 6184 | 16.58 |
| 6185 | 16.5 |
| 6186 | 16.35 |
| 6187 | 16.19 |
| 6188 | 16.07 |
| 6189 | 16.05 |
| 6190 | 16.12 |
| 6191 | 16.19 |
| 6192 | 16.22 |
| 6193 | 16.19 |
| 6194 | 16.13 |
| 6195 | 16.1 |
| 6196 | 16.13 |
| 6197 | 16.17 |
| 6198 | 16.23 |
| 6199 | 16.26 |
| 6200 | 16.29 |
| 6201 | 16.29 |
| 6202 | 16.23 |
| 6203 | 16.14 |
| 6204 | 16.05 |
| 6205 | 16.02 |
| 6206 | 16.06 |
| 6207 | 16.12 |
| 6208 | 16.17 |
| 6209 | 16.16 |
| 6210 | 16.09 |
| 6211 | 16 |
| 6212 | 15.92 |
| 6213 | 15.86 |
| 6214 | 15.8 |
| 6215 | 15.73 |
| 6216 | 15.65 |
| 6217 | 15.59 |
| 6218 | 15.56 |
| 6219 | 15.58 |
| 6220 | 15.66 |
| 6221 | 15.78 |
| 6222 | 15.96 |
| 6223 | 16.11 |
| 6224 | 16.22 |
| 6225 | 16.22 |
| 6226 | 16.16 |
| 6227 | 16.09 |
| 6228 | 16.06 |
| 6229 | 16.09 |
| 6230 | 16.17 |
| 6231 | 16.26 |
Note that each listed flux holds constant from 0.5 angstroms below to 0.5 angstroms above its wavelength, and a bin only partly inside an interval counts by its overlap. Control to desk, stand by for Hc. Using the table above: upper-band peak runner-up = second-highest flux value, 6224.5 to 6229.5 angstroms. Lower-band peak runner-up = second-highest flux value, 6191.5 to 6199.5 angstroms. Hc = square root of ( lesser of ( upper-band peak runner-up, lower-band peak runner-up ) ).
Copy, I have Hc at 4.02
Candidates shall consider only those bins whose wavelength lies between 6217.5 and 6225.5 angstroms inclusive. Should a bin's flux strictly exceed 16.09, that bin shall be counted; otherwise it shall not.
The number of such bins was 3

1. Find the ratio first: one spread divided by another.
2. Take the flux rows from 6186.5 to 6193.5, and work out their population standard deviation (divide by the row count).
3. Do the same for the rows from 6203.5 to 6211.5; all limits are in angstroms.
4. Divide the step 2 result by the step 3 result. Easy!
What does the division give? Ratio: 1.1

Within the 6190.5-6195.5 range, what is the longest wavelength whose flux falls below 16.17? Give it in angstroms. 6195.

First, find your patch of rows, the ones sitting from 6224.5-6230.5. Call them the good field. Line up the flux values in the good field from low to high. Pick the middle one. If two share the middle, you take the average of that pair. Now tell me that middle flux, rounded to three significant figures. 16.1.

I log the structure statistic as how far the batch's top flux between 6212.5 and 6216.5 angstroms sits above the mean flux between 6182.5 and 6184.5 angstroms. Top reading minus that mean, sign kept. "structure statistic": -0.74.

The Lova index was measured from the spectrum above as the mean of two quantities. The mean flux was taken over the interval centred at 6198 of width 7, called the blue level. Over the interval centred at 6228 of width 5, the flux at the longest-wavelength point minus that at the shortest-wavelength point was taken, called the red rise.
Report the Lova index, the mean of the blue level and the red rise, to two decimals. 8.11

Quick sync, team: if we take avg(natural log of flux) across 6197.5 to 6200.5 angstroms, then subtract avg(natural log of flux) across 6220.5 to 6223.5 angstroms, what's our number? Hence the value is 0.02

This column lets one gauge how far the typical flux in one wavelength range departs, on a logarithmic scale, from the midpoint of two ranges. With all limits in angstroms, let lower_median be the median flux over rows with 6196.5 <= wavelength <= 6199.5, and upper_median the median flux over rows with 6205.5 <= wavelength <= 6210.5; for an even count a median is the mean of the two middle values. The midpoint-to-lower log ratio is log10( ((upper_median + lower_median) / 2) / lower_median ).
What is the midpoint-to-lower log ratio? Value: -0.0015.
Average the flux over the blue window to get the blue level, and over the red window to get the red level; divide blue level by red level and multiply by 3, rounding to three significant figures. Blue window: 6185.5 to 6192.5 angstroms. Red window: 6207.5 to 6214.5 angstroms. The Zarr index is 3.03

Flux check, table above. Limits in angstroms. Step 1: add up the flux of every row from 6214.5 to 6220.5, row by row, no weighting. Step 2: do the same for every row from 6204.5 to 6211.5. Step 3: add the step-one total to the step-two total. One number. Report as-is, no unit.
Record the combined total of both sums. 206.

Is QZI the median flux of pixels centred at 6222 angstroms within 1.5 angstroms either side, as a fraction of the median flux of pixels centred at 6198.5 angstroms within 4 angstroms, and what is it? 0.98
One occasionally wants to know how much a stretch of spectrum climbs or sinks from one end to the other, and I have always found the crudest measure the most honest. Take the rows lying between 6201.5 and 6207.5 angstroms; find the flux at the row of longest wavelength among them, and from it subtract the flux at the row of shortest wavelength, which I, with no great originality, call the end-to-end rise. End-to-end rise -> -0.1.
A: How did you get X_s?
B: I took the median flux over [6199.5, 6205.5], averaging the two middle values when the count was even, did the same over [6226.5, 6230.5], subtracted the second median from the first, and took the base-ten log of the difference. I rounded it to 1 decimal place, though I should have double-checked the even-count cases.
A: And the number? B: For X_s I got -1.0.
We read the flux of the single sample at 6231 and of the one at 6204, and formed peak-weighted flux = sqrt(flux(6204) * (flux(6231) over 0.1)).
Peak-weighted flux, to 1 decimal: 51.1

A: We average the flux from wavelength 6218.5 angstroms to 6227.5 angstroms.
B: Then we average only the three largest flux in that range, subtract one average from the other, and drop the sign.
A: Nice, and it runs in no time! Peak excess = 0.22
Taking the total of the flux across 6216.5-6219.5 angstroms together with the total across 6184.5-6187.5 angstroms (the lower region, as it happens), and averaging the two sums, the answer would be 47.9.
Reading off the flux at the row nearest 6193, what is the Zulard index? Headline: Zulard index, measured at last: 16.19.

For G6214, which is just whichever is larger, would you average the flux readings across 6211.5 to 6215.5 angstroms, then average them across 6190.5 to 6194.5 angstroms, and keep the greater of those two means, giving 16.18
